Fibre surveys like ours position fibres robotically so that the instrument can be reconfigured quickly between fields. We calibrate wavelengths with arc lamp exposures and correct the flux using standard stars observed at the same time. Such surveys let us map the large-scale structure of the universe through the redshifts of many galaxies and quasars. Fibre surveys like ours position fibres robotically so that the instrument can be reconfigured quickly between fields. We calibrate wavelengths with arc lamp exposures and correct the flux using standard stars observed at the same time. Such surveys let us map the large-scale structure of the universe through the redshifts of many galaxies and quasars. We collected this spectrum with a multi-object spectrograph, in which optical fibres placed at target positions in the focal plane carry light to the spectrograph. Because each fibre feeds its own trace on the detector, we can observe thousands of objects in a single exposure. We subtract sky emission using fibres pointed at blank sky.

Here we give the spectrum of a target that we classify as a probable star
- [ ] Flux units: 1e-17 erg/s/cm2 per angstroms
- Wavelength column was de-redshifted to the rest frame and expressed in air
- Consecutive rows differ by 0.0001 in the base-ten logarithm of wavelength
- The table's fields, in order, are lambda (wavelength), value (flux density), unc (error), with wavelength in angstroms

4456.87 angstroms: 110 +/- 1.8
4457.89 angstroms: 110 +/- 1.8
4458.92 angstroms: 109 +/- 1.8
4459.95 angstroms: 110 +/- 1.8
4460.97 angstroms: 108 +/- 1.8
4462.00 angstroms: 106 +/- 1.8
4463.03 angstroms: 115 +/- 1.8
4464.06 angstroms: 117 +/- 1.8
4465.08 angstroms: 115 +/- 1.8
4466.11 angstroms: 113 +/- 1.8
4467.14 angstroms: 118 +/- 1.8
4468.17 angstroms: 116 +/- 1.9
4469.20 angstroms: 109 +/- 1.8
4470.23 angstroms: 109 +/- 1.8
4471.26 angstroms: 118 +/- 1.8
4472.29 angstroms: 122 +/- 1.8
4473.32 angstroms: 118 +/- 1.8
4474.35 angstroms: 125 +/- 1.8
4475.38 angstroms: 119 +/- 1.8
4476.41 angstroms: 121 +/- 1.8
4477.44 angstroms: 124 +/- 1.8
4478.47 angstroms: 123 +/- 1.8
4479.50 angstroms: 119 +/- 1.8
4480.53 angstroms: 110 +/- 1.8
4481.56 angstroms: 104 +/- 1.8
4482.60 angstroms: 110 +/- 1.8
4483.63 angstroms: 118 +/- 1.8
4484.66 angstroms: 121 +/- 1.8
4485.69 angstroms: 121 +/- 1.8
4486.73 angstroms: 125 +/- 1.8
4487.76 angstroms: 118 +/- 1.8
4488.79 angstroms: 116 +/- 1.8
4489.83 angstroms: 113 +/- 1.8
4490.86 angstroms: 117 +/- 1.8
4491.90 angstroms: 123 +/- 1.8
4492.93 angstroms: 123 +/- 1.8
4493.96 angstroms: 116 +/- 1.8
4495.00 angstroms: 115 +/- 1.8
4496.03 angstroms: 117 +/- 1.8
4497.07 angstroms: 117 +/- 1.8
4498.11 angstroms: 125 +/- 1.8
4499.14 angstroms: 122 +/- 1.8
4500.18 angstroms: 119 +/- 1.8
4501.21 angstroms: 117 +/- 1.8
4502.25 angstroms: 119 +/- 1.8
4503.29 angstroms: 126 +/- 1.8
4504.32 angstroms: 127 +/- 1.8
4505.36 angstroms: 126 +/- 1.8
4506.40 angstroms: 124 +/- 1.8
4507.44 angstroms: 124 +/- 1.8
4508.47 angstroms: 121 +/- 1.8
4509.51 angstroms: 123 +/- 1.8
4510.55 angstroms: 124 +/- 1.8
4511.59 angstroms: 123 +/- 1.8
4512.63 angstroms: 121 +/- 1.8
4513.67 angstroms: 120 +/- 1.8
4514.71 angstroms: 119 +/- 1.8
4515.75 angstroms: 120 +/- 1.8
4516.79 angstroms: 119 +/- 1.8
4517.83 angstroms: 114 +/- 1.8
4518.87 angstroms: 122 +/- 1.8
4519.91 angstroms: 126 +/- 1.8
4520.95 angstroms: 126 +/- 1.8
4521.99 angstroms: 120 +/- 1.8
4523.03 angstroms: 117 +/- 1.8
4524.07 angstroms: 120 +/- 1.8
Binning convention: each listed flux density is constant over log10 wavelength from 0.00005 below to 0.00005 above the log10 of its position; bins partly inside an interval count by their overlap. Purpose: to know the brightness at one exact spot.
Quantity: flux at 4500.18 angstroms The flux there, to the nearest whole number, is 119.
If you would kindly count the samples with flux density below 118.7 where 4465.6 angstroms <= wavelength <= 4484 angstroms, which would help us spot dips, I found 11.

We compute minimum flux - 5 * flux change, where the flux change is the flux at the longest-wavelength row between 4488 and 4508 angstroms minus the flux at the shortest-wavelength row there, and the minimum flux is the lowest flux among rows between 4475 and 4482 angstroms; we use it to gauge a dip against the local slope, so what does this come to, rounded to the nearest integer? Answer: 64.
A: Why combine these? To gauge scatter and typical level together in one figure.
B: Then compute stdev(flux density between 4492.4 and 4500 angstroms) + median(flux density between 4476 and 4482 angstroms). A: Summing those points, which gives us 124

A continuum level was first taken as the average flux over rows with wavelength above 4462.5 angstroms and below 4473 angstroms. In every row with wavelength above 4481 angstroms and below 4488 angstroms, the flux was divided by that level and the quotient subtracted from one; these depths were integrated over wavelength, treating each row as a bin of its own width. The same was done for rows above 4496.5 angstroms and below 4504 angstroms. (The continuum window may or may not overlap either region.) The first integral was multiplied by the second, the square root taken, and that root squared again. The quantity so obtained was 0.03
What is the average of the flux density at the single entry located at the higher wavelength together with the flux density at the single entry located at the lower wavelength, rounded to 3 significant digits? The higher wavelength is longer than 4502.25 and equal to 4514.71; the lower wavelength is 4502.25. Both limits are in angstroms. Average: 119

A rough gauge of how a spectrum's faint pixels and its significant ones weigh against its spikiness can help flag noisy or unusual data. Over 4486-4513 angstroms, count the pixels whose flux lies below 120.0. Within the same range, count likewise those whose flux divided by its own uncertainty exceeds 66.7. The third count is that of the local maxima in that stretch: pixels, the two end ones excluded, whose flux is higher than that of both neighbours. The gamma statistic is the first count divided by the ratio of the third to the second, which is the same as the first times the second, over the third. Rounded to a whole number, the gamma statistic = 55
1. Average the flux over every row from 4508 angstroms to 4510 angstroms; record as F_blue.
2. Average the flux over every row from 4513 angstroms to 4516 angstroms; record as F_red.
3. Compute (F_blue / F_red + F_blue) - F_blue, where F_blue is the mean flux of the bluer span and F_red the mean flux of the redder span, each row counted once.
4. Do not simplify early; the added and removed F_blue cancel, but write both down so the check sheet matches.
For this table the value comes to 1.019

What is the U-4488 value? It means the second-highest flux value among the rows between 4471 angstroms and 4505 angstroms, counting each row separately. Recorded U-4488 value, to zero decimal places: 126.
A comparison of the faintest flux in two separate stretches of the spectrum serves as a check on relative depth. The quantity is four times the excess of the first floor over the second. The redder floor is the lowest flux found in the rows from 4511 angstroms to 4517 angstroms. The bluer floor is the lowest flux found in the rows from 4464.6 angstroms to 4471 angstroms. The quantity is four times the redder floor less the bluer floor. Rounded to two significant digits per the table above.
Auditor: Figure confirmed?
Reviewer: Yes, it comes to 40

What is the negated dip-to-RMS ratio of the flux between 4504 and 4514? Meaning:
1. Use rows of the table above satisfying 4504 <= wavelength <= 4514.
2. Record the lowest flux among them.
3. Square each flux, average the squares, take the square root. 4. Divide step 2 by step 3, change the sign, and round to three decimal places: -0.973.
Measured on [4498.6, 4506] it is -0.956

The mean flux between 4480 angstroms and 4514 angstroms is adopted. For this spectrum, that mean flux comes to 120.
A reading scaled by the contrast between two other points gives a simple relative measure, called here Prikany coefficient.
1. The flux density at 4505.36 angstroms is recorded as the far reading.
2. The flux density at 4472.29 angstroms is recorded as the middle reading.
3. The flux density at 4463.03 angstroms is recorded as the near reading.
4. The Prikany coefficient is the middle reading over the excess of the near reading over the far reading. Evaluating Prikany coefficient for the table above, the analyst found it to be -11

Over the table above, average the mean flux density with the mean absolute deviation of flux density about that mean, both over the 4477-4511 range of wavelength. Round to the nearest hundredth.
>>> 61.88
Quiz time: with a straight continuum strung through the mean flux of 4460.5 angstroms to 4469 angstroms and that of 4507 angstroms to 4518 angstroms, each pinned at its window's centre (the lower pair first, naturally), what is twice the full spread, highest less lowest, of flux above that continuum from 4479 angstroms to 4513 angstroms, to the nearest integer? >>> 40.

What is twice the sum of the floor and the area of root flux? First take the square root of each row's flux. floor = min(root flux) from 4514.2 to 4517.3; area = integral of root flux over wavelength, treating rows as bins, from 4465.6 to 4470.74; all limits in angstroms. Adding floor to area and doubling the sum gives 131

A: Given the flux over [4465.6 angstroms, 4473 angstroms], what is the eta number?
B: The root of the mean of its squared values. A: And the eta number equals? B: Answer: 115.1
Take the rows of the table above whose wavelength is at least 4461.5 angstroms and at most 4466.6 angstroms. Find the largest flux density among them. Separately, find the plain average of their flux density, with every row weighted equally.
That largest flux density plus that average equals 230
